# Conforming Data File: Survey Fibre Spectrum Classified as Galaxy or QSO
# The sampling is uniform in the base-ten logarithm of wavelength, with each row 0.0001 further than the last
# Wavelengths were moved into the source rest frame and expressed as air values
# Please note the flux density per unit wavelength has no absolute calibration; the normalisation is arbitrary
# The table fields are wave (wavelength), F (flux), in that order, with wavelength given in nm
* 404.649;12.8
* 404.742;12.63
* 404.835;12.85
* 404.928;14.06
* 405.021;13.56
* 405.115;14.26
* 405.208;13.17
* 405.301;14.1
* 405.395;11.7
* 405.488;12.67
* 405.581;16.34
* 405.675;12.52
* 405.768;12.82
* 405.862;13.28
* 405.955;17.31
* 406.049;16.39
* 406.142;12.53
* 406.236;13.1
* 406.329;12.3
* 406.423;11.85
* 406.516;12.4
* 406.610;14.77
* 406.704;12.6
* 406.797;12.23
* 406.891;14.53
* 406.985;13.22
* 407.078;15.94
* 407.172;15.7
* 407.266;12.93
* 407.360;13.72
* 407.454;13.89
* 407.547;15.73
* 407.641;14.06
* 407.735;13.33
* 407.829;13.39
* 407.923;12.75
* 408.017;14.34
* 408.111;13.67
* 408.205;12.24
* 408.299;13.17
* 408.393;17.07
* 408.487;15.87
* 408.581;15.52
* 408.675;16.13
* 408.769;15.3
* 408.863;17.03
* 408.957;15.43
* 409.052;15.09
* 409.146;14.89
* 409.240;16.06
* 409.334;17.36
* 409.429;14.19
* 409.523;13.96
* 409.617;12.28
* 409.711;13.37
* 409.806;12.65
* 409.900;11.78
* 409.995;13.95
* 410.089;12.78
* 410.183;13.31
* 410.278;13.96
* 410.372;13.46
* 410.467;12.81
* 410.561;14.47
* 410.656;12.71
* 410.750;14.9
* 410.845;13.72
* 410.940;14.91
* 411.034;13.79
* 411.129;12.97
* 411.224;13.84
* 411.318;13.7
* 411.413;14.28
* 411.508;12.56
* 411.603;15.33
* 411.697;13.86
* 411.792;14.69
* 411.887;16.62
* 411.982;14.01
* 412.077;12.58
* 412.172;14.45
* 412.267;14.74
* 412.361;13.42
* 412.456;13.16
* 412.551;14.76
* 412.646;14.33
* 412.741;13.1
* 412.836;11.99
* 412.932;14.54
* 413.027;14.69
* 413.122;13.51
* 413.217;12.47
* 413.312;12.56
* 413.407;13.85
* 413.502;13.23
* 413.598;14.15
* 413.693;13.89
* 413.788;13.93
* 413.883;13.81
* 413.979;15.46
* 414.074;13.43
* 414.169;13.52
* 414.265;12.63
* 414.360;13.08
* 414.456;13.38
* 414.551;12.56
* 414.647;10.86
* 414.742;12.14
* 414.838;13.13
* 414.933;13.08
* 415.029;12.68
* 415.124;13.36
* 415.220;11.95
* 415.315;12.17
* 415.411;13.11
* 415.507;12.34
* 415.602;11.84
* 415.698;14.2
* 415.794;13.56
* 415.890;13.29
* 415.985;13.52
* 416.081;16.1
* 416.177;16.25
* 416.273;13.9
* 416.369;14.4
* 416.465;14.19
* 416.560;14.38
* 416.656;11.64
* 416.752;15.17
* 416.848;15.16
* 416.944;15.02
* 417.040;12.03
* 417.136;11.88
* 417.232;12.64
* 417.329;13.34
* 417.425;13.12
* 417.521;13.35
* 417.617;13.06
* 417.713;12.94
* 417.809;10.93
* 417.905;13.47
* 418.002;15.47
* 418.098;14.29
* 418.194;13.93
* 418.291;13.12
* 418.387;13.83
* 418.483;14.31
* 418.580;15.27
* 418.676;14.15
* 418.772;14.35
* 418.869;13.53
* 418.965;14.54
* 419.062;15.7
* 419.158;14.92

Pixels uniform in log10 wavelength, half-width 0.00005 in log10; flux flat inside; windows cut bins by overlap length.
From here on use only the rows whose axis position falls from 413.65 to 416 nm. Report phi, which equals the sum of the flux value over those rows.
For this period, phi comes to 327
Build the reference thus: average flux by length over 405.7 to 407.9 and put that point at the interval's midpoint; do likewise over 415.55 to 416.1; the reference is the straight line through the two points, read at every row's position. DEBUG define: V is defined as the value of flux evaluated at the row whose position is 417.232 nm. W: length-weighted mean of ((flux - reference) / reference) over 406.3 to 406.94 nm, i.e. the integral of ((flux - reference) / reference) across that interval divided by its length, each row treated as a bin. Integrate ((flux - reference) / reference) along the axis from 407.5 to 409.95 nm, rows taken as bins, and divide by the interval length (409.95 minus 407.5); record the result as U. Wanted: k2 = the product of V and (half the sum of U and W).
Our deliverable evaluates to 0.0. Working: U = 0.052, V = 12.64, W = -0.060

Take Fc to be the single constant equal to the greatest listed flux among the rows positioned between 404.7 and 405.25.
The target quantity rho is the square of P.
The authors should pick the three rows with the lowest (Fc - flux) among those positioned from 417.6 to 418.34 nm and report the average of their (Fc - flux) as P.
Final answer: 0.1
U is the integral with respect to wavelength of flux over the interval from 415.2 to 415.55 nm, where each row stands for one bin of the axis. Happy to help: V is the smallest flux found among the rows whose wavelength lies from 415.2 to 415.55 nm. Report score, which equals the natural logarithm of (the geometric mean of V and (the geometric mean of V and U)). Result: 2.23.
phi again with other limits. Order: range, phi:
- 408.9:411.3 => 349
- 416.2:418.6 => 341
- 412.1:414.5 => 342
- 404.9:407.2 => 343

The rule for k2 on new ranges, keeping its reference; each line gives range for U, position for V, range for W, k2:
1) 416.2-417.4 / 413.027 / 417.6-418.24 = 0.0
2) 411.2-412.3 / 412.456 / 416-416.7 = 0.6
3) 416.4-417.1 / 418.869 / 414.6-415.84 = -0.3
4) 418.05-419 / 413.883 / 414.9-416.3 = 0.2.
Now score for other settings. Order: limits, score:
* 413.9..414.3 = 2.33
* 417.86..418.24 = 2.37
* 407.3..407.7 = 2.40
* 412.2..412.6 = 2.36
